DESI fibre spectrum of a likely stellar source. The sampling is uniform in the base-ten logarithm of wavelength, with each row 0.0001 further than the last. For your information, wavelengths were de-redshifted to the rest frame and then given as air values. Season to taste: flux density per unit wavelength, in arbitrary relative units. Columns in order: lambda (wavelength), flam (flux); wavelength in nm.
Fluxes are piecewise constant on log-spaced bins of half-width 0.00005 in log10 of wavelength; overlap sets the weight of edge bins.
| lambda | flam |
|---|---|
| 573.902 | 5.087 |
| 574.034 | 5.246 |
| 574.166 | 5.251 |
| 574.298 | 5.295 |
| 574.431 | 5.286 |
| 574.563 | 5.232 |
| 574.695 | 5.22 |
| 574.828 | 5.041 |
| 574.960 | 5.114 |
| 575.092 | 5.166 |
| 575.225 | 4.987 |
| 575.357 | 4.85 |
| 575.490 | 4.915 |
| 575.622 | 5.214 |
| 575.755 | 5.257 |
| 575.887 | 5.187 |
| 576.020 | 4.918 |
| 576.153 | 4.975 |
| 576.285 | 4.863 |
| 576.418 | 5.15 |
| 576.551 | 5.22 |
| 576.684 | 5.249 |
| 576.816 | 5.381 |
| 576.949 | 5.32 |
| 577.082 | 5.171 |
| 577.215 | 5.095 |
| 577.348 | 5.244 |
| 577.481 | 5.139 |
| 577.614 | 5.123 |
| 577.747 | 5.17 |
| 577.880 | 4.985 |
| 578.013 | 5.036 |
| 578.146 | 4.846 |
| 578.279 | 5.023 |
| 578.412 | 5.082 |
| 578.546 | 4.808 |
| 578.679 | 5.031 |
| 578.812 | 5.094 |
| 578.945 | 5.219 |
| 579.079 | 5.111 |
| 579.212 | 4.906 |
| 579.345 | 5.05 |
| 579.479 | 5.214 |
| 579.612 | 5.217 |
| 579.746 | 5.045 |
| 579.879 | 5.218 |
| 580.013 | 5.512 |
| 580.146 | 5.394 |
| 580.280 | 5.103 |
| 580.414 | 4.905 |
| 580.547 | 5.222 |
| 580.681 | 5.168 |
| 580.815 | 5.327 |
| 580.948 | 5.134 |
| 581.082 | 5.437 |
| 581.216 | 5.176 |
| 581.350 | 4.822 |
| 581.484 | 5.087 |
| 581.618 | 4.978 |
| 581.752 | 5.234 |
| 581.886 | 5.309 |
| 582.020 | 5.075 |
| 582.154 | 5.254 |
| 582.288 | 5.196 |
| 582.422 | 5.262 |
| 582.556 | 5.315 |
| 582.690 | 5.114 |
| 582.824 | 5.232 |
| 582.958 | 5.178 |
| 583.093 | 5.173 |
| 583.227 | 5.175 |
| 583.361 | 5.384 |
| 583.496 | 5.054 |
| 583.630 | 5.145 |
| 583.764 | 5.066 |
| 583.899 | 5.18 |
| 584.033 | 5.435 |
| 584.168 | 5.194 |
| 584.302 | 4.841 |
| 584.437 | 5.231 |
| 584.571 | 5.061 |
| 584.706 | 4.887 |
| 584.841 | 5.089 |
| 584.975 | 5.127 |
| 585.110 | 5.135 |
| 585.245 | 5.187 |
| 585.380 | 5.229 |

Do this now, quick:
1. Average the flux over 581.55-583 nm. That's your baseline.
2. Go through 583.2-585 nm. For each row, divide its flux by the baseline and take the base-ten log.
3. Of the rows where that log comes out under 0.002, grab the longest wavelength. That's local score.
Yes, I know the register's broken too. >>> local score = 584.975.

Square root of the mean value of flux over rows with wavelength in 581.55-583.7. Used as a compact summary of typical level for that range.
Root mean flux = 2.28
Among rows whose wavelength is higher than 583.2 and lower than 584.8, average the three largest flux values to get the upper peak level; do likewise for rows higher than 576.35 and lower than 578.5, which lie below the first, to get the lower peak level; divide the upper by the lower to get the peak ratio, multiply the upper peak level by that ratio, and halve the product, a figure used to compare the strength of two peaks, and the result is 2.69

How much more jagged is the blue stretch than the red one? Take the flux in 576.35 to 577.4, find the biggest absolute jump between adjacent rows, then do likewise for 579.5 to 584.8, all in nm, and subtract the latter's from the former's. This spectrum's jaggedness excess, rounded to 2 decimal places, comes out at -0.24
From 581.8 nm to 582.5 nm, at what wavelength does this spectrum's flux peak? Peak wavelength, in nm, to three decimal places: 581.886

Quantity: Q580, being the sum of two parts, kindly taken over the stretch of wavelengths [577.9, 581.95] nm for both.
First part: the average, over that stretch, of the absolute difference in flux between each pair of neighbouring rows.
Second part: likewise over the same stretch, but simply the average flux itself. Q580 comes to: 5.31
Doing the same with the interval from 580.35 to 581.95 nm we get 5.36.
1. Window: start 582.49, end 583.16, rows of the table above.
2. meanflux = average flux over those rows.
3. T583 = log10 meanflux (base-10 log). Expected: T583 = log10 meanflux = 0.716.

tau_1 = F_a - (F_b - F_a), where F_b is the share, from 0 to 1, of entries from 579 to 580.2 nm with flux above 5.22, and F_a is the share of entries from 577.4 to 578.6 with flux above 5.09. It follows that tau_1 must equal 0.44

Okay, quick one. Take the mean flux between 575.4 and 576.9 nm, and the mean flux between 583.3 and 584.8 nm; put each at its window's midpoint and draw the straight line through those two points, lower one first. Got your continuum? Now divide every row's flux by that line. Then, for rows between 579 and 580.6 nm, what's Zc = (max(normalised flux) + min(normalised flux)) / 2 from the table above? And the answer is 1.02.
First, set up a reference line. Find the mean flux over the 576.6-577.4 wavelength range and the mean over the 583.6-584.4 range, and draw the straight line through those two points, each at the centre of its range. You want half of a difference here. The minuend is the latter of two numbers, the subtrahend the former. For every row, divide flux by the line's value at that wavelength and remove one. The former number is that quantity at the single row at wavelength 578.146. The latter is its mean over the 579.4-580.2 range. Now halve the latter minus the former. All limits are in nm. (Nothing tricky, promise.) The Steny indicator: 0.04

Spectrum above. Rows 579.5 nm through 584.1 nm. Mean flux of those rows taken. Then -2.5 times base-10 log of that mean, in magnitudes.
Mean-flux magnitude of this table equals -1.79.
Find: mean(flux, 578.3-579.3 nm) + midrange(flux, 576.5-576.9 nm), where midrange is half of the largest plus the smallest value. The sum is 10.3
